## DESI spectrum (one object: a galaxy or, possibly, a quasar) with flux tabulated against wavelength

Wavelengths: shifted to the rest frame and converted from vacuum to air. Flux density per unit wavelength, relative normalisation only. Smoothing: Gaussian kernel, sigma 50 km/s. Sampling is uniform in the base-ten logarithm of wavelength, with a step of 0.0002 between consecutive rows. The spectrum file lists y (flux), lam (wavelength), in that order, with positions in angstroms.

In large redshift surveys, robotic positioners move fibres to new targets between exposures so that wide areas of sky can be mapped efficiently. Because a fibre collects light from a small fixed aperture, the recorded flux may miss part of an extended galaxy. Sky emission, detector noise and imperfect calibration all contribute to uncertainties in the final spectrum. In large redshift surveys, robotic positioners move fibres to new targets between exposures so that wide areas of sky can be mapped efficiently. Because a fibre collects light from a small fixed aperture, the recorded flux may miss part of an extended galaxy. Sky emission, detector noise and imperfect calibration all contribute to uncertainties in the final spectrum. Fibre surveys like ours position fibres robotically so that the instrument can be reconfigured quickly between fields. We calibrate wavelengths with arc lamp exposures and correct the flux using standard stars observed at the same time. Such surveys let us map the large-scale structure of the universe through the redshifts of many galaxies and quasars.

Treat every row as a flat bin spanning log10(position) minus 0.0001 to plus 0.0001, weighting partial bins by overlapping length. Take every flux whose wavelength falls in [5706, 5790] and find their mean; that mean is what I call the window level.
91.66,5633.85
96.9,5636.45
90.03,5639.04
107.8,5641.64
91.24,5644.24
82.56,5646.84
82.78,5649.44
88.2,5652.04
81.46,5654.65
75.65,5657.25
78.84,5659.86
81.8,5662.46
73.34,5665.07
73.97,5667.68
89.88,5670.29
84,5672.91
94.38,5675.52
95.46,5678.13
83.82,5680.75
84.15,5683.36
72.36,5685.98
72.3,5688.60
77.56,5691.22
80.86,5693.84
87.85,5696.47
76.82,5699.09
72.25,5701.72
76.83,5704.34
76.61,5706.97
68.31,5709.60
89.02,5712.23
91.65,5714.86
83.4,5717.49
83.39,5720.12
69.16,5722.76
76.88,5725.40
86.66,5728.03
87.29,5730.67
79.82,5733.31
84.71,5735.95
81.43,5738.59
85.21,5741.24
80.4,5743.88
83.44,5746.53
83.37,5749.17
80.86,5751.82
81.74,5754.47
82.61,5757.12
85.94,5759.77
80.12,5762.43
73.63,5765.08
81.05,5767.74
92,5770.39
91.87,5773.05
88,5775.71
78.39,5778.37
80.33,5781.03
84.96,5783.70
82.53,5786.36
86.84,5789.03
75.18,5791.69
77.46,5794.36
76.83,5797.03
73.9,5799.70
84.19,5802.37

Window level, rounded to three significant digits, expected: 82.6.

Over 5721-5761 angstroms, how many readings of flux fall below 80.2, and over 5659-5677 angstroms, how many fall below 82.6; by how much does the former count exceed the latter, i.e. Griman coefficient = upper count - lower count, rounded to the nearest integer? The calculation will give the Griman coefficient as -1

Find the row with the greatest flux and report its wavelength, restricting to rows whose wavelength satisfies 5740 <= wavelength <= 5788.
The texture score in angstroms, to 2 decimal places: 5770.39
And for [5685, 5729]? 5714.86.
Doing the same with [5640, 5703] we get 5641.64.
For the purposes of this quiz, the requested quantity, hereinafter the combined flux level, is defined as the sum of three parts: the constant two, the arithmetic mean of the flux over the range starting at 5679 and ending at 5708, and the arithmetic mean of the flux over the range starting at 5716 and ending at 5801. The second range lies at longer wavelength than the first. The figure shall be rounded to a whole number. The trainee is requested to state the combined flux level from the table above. 162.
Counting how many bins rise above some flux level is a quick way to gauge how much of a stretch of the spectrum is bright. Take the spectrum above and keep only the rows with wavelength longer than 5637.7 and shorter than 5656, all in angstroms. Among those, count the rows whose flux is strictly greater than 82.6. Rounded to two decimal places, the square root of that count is 2.24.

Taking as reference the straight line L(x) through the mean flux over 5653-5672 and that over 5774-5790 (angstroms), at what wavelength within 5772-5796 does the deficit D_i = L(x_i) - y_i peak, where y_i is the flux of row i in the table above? 5791.69 angstroms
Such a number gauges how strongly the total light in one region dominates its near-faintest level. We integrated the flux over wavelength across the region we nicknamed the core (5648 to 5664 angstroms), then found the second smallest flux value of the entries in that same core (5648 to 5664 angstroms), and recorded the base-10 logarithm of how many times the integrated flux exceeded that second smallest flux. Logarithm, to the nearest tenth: 1.2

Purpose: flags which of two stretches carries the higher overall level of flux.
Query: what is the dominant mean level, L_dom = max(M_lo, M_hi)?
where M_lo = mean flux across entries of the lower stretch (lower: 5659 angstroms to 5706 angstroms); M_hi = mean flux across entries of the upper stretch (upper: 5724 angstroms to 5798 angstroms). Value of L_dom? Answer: 82.5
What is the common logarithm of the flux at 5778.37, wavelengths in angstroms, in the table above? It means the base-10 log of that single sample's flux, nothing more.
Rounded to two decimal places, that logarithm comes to 1.89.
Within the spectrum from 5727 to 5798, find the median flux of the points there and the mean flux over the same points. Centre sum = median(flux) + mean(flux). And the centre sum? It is 165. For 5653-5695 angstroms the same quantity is 162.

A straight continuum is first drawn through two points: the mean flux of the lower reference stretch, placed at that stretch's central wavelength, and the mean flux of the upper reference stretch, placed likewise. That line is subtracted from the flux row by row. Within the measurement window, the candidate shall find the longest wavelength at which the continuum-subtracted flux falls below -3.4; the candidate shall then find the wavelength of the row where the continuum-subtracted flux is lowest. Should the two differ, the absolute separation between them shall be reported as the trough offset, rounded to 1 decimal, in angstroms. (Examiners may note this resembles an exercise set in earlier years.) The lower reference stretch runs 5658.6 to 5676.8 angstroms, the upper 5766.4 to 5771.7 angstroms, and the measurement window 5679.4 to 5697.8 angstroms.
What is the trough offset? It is 2.6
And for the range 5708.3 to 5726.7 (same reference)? 15.8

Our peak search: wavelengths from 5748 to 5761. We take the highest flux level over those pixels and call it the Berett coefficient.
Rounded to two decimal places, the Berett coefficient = 85.94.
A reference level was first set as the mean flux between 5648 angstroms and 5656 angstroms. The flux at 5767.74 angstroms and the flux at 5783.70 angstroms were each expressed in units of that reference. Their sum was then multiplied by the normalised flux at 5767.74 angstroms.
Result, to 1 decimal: 1.9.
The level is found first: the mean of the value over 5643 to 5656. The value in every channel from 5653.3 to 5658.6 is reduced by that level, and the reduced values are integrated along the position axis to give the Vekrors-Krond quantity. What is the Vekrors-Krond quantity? -35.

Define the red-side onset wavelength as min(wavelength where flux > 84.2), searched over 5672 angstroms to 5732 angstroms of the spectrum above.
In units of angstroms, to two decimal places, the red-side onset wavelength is 5675.52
